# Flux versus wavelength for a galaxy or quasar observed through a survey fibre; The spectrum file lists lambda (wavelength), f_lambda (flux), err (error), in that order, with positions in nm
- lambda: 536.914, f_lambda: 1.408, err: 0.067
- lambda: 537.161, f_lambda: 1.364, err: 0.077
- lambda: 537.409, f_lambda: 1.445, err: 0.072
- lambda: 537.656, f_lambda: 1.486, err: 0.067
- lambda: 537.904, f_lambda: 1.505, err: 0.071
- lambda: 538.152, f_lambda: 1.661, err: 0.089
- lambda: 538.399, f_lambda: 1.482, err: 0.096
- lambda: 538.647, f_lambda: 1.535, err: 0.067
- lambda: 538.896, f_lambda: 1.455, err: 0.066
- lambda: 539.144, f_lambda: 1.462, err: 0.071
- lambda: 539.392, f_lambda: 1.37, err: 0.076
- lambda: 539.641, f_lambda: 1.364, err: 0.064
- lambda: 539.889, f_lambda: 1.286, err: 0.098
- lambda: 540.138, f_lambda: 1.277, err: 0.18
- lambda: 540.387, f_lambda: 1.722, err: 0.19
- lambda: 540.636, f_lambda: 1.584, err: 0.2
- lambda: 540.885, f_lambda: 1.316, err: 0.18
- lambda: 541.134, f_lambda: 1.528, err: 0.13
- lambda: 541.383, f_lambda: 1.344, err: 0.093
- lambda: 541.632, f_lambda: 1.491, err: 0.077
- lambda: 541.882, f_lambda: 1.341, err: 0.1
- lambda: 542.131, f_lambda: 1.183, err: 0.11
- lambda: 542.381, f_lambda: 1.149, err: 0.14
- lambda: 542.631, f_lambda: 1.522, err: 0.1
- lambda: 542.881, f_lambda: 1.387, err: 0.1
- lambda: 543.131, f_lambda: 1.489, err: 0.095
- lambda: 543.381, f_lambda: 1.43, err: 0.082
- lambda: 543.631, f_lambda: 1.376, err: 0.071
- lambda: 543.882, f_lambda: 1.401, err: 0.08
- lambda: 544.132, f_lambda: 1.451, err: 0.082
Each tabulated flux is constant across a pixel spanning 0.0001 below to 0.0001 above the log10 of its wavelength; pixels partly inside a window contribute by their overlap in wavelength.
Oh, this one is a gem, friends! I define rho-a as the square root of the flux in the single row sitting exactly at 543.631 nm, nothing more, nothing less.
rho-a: 1.173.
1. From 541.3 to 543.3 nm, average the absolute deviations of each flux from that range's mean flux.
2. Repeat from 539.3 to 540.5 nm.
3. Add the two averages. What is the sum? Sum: 0.24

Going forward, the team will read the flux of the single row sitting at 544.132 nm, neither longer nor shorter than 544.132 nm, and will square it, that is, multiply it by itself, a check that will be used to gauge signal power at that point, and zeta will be 2.11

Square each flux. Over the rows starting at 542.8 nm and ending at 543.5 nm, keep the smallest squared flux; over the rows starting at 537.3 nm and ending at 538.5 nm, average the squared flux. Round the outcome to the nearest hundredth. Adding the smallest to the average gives 4.23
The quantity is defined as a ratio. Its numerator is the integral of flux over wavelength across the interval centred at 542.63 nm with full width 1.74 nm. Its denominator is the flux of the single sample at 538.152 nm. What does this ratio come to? 1.4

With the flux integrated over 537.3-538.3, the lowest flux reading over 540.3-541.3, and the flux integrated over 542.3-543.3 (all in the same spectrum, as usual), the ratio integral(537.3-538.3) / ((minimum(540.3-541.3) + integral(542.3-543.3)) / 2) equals 1.12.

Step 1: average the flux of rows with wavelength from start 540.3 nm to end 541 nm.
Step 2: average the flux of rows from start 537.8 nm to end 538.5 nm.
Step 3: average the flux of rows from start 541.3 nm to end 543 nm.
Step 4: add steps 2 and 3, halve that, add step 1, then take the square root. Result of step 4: 1.73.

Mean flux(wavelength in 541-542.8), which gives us 1.37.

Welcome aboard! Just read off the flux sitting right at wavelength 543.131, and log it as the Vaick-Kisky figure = 1.489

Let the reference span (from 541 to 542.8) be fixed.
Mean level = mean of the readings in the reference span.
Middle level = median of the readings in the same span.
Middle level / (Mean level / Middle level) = 1.32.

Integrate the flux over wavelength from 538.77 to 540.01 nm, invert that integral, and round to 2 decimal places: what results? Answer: 0.58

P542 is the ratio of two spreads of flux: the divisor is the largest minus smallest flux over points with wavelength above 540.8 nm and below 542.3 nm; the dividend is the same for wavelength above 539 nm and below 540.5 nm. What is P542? 1.3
